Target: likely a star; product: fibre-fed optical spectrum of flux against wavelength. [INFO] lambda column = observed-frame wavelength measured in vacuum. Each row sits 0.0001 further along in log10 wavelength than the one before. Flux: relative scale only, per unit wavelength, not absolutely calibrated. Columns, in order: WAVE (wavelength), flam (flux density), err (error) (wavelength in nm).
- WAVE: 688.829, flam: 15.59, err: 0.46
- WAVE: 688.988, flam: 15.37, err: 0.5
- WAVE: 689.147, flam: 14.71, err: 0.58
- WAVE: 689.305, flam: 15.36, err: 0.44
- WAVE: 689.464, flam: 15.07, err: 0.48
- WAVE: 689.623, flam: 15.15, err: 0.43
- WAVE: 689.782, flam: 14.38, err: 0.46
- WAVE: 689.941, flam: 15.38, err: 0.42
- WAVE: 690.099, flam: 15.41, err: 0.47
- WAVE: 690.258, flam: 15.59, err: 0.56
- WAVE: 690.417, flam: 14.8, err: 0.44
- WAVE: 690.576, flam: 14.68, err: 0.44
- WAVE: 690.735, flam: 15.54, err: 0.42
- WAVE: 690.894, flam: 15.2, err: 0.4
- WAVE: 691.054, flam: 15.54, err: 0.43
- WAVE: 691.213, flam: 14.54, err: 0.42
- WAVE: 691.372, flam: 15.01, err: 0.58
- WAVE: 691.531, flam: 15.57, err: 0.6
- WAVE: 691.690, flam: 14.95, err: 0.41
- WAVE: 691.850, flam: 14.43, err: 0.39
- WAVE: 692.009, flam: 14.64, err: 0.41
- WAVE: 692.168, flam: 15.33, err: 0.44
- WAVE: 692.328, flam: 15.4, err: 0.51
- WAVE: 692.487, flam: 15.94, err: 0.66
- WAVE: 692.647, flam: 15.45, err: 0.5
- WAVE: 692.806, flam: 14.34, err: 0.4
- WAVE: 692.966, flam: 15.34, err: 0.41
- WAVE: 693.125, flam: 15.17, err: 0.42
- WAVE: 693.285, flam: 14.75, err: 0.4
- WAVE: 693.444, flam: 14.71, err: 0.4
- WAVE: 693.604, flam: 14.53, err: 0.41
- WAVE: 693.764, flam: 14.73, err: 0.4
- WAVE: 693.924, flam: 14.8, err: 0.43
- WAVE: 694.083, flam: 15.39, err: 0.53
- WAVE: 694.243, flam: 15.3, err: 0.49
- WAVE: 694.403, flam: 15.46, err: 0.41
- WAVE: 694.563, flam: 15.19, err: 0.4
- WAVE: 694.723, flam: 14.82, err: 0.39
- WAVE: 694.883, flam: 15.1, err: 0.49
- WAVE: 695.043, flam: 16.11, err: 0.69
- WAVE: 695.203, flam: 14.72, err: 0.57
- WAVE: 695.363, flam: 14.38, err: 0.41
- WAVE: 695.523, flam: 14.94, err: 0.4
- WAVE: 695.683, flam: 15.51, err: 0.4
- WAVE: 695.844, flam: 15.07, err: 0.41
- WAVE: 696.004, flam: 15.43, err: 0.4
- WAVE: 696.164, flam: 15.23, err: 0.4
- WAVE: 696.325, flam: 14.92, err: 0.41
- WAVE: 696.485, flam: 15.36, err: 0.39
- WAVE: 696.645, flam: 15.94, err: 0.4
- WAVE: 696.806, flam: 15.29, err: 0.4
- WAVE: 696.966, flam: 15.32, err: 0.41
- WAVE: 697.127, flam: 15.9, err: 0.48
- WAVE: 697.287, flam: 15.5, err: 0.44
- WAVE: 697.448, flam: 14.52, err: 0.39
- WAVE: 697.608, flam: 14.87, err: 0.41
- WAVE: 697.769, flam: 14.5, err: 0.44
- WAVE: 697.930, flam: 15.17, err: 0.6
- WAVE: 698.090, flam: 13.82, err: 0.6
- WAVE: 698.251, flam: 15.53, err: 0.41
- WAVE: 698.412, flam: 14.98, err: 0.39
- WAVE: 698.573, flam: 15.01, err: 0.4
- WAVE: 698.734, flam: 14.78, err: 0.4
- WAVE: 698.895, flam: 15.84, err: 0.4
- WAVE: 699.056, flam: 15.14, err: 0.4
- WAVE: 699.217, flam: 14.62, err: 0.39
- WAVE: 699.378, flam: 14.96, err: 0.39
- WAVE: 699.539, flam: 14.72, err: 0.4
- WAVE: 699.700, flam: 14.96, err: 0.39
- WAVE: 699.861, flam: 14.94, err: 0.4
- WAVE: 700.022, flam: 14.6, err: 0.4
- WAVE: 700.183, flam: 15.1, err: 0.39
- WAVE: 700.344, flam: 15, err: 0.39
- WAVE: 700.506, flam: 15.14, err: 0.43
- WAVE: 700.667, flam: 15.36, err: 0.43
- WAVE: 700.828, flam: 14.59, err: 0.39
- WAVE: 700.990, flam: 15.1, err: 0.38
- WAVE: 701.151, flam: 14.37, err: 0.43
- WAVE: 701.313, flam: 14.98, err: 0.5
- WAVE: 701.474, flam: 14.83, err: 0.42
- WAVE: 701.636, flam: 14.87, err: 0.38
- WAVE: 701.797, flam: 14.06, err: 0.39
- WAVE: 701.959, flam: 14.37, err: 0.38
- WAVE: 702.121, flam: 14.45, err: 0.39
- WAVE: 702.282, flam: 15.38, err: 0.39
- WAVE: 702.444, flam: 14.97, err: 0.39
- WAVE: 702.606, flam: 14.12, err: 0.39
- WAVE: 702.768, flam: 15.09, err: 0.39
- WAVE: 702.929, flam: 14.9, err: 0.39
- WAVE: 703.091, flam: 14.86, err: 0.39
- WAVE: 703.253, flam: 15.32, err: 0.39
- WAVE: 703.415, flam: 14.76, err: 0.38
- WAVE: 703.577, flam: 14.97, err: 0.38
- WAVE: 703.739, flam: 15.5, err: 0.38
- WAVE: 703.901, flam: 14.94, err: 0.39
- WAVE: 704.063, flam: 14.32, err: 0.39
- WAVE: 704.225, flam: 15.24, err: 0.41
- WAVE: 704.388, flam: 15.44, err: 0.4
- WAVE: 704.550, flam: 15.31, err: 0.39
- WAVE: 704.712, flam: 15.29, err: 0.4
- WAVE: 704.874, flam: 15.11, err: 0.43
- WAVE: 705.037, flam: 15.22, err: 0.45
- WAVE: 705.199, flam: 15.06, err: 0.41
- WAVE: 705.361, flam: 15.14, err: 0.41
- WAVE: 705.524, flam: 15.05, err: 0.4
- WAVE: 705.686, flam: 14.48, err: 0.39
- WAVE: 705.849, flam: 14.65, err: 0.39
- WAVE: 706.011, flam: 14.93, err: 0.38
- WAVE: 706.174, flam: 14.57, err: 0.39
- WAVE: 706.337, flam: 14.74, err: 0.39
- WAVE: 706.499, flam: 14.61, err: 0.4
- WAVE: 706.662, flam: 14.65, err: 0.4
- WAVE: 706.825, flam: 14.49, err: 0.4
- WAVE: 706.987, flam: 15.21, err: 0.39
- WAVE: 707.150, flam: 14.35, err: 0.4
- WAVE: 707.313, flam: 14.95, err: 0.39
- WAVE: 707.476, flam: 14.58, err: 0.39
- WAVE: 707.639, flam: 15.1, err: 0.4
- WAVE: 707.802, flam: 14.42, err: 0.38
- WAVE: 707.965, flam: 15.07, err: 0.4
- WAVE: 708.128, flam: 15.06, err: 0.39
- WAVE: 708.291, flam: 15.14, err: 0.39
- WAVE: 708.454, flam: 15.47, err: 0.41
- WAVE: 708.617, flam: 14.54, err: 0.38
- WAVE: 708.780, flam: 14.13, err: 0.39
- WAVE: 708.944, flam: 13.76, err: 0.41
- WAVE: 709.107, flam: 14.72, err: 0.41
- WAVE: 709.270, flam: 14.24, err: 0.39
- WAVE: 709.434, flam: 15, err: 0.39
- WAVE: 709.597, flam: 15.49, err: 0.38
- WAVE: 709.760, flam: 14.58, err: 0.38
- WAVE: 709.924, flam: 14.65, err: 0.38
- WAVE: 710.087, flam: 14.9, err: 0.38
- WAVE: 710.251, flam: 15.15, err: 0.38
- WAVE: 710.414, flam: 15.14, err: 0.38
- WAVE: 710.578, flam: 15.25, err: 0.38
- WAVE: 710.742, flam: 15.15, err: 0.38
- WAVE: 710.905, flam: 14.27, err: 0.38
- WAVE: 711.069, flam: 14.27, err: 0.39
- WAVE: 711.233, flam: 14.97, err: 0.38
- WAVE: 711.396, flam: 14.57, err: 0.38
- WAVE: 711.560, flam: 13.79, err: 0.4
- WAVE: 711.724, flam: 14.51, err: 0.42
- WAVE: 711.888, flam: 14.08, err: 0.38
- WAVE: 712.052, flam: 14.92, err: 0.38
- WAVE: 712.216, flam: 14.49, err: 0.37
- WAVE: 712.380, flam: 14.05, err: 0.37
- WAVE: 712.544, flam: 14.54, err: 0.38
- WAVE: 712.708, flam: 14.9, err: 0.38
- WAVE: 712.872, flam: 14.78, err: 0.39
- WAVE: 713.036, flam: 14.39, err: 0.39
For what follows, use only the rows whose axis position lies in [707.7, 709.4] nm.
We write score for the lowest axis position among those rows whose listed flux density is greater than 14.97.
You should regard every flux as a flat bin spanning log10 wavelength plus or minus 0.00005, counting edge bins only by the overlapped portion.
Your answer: 707.965 nm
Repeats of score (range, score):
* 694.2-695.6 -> 694.243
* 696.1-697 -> 696.164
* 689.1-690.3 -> 689.305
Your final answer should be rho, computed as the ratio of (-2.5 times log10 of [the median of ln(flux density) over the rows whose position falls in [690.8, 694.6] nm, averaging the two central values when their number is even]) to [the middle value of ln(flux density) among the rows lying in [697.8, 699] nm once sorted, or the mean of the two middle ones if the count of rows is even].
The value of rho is -0.4011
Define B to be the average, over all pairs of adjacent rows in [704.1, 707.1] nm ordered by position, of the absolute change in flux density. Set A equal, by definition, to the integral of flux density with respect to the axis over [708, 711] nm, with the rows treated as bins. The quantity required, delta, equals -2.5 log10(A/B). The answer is -5.81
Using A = 44.4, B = 0.21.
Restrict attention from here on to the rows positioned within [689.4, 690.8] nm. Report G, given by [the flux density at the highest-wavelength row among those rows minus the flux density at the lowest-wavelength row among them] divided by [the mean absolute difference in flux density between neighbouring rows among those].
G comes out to 1.0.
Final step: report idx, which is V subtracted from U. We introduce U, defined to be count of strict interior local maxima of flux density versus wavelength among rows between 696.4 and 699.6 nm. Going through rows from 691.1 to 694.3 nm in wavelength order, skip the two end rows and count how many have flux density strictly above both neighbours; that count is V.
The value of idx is 4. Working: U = 8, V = 4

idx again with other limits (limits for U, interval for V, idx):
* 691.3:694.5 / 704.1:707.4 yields -3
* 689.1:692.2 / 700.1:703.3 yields 0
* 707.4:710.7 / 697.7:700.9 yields -2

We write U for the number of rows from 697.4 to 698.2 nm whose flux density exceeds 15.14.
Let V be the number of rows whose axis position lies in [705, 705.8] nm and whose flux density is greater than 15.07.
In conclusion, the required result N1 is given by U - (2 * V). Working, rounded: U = 1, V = 2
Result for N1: -3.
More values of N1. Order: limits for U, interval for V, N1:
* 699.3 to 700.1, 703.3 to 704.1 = -2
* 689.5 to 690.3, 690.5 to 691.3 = -2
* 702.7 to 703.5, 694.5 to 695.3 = -5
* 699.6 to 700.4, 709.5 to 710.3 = -4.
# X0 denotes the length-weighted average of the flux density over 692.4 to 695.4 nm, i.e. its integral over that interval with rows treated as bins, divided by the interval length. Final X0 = 15.08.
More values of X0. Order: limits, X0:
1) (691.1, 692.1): 14.90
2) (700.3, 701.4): 14.93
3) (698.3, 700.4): 14.98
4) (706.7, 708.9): 14.79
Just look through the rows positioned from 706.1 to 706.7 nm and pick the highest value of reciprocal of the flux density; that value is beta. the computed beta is 0.0686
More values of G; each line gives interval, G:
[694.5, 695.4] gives -1.2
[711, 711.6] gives -0.8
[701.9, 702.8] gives 1.1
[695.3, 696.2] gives 2.0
